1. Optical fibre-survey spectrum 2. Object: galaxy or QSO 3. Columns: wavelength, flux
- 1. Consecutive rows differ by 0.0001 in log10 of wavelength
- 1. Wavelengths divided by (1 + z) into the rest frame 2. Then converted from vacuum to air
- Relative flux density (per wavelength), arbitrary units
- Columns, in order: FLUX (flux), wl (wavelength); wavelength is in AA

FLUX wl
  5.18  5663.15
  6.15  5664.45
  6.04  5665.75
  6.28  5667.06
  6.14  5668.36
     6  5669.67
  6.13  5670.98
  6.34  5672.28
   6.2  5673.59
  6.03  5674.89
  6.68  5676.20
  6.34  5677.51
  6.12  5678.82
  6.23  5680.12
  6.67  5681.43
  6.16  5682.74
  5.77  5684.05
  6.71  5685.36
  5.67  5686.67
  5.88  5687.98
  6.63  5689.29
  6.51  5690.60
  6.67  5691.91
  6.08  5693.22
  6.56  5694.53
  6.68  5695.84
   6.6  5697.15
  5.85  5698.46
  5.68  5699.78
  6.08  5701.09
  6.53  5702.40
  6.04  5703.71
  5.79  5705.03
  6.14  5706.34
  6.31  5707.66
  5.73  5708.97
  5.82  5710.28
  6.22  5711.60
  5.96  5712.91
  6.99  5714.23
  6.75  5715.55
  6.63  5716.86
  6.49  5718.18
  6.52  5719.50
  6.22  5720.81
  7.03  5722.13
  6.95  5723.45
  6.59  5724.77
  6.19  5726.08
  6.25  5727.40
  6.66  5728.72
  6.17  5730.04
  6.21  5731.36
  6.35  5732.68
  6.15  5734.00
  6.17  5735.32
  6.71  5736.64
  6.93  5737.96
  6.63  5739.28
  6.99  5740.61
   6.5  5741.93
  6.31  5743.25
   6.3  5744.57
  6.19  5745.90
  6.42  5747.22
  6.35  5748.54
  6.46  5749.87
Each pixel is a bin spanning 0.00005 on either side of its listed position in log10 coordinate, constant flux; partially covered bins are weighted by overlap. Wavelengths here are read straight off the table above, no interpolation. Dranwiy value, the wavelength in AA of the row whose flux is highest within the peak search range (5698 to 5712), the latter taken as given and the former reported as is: 5702.40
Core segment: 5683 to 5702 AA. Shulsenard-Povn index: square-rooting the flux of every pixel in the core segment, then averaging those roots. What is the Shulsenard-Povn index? 2.50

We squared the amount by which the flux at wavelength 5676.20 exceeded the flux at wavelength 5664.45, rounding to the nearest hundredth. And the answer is 0.28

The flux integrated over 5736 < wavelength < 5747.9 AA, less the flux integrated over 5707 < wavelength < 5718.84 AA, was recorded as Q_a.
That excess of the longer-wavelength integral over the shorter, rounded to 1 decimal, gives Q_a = 3.1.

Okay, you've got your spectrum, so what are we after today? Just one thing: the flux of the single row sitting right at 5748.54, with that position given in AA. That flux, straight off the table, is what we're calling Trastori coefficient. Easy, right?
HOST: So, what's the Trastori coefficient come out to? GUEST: 6.35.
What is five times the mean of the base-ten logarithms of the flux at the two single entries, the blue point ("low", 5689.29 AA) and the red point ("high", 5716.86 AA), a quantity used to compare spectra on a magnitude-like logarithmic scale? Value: 4.11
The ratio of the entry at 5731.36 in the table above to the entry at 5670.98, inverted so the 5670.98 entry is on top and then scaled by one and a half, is 1.48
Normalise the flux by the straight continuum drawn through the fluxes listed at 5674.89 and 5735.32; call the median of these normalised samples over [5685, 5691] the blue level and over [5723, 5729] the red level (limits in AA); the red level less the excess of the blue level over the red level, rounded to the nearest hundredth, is 1.07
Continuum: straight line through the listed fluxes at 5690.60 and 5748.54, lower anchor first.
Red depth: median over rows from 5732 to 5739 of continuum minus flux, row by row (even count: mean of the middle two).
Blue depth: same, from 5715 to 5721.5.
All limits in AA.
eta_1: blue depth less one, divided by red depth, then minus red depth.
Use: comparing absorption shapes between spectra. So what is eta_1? -25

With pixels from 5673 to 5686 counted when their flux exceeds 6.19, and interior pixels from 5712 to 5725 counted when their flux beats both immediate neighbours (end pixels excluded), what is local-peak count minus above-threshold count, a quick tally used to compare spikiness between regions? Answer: -3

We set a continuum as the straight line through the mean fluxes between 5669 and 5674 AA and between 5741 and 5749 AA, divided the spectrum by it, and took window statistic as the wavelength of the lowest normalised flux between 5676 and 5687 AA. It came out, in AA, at 5686.67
